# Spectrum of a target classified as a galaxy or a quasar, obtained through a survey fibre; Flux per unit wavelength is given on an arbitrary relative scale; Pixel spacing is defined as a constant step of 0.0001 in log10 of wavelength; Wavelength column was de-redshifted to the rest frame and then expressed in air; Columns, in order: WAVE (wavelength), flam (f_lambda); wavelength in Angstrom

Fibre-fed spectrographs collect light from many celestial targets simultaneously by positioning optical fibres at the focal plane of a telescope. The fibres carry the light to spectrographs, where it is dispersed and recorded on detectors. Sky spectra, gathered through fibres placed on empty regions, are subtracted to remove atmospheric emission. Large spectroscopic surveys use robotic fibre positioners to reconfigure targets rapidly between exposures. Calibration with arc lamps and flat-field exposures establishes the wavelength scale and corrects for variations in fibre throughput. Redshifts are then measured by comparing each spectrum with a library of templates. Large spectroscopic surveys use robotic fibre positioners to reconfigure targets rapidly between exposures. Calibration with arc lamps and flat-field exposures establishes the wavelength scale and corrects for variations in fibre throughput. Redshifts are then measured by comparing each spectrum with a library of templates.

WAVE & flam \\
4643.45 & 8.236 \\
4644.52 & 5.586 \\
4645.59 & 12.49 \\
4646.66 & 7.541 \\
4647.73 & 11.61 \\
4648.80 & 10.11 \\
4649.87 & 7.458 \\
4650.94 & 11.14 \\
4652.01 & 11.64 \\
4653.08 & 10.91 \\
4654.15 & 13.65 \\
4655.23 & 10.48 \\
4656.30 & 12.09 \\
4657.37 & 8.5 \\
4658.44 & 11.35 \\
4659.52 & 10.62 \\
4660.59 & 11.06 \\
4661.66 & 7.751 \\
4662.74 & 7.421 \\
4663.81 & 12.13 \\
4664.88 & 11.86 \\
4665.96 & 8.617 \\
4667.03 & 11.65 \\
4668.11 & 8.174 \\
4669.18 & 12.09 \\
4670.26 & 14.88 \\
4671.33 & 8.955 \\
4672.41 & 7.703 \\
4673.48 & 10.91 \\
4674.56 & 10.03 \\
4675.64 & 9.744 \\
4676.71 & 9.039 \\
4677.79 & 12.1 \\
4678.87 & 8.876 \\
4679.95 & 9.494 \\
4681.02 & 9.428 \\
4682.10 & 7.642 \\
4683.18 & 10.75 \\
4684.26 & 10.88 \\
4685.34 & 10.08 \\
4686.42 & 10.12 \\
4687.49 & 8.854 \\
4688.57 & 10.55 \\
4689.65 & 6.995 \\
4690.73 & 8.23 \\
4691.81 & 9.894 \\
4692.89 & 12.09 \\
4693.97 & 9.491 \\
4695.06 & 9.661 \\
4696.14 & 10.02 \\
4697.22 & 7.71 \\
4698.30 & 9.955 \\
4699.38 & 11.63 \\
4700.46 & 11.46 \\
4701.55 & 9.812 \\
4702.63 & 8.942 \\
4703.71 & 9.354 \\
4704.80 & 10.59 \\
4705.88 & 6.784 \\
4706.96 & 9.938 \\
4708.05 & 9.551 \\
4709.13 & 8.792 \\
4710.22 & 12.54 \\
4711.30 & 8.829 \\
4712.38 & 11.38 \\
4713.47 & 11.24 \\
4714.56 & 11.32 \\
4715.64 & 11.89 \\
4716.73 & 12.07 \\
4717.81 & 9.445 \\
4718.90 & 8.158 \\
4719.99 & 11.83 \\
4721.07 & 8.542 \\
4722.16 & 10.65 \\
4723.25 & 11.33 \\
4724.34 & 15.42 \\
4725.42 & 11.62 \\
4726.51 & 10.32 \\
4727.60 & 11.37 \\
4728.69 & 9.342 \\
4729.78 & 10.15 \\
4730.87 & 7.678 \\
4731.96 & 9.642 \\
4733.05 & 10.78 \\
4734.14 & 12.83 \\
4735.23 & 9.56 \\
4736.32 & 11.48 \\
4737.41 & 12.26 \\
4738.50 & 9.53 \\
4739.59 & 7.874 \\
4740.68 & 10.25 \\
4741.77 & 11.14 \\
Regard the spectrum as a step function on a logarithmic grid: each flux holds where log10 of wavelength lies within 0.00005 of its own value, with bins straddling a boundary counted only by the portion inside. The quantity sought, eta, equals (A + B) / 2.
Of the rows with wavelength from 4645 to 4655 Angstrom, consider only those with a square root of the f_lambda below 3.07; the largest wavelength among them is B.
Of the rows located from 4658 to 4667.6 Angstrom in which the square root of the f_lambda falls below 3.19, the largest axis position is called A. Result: 4657.9 Angstrom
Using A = 4665.96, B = 4649.87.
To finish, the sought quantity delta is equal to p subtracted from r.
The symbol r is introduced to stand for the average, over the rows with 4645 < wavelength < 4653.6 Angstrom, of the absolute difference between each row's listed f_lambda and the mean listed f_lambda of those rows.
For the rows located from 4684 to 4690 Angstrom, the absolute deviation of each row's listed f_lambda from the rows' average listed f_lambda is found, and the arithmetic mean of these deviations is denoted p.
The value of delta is 0.39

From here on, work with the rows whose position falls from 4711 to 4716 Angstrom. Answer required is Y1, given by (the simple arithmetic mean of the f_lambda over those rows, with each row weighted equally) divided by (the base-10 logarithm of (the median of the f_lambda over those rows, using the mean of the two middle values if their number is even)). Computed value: 10.4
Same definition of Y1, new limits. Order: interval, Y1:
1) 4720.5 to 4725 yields 11.0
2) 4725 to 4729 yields 10.3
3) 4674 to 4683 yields 9.8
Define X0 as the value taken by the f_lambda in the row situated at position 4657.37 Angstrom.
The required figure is 8.5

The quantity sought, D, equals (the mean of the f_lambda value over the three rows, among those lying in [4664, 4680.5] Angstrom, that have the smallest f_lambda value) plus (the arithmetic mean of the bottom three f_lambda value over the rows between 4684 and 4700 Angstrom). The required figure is 15.8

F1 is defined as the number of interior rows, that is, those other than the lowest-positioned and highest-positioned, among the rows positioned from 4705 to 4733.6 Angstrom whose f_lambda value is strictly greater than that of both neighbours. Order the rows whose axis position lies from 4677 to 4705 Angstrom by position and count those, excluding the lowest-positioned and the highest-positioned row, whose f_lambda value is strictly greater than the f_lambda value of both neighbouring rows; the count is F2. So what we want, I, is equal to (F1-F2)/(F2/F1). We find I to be 1.1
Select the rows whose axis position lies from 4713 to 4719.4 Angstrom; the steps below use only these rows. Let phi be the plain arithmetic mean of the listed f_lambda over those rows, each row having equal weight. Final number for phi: 10.7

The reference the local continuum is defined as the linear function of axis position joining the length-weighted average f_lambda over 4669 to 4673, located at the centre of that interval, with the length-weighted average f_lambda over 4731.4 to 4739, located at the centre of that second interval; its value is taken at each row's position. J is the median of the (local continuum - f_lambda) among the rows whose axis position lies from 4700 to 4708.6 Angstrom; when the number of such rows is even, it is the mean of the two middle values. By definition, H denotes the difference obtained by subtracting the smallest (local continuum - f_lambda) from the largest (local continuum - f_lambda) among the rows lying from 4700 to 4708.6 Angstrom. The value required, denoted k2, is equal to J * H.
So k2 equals 5.4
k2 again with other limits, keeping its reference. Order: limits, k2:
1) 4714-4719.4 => -1.8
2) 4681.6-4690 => 2.8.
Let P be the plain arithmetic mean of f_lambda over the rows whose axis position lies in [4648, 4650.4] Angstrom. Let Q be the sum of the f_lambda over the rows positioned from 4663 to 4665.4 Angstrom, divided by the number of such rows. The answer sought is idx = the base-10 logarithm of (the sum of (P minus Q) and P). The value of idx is 0.75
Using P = 8.8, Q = 12.0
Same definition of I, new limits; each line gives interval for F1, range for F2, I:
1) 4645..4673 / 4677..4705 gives 2.6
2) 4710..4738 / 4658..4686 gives -0.9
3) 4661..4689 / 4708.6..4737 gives 0.0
